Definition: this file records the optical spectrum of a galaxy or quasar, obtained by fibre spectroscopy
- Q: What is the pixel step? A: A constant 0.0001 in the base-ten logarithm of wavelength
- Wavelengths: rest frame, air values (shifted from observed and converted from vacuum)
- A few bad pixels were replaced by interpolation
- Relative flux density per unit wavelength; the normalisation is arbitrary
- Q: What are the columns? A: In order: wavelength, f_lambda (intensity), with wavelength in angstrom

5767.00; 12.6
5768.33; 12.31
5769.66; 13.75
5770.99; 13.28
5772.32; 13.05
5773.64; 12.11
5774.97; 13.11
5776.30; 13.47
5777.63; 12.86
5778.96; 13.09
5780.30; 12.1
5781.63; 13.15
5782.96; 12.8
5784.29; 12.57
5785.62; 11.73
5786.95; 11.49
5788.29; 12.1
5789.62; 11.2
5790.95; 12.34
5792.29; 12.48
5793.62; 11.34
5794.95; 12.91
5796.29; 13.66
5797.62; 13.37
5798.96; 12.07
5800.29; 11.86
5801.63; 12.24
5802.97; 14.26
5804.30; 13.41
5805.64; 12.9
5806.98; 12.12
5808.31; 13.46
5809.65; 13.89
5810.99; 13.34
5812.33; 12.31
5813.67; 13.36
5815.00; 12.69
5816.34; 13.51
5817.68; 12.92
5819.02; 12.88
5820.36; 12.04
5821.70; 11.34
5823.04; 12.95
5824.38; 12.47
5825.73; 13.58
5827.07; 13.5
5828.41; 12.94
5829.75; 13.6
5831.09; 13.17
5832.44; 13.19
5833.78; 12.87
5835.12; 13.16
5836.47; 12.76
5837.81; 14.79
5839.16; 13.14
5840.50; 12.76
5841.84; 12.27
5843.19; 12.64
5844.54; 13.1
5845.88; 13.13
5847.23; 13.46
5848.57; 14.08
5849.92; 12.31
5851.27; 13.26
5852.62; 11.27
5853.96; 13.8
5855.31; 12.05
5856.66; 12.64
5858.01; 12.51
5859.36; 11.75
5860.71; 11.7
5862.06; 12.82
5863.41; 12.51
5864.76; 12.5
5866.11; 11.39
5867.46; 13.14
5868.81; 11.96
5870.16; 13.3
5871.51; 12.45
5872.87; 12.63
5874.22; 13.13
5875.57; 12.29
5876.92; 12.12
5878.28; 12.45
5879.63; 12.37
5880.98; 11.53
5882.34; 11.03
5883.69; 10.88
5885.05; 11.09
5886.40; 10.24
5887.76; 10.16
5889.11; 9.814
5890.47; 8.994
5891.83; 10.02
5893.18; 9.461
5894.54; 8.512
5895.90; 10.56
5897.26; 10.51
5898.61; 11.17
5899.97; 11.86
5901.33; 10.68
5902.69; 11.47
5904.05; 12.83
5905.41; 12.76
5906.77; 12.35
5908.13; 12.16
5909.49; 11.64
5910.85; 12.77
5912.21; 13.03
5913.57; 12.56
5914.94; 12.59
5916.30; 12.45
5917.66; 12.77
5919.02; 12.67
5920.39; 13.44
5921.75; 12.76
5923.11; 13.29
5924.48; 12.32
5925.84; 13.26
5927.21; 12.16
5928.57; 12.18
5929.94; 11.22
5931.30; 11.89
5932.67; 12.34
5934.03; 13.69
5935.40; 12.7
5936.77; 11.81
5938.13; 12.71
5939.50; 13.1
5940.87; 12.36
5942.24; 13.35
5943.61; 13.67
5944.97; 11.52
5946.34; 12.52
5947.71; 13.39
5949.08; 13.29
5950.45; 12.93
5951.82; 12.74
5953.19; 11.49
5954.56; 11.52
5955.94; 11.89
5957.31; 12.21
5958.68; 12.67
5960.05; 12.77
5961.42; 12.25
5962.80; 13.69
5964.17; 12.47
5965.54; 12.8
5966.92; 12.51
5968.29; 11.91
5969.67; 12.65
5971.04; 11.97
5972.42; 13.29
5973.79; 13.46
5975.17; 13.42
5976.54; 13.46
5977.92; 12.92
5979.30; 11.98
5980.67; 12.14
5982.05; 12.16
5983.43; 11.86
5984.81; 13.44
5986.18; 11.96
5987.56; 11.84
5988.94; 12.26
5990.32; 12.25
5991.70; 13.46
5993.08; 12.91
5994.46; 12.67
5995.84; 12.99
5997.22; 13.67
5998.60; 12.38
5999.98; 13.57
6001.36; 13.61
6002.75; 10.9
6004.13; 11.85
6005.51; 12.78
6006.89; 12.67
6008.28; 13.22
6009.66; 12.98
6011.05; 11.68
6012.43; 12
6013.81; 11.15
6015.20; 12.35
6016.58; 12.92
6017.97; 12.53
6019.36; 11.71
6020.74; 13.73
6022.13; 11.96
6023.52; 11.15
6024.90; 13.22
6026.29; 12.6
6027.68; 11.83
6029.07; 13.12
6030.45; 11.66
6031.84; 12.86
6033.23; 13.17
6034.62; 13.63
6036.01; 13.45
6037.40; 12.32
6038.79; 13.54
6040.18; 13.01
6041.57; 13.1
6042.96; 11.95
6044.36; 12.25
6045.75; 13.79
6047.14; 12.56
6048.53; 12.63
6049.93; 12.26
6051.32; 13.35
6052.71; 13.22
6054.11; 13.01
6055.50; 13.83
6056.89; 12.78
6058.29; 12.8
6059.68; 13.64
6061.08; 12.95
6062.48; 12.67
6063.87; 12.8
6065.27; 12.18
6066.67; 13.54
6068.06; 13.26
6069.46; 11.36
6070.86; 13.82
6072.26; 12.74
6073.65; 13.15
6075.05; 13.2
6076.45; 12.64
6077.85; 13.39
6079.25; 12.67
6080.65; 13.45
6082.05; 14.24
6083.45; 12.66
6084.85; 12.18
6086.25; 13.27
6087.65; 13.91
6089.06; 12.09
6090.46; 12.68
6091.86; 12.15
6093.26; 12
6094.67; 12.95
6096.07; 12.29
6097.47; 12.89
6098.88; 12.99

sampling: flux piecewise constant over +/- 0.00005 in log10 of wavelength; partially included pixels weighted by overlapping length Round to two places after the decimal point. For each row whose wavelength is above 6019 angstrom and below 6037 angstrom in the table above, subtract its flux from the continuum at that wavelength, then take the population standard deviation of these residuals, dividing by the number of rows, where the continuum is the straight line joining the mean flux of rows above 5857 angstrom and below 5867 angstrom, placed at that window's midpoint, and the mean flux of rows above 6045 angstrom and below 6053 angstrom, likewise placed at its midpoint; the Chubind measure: 0.82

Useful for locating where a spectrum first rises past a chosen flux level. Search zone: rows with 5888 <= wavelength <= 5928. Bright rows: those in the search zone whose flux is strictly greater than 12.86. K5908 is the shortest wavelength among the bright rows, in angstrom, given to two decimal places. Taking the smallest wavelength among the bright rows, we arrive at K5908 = 5912.21 angstrom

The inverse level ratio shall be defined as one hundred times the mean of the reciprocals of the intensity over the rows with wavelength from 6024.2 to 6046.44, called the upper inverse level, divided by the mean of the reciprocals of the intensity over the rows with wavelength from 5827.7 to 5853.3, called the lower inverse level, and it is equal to 102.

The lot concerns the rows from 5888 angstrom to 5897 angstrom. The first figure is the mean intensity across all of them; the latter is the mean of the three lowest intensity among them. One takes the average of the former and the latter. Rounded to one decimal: 9.3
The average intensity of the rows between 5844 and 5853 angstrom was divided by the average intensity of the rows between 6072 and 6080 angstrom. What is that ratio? 1.00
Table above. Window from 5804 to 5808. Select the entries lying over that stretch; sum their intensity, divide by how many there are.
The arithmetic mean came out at 12.8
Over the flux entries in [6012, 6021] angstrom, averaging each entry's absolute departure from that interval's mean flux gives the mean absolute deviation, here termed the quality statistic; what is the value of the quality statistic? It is 0.62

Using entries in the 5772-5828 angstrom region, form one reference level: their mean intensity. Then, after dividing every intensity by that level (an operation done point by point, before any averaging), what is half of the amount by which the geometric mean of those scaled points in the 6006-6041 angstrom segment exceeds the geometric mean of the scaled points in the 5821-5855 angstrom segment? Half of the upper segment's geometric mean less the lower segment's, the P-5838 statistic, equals -0.017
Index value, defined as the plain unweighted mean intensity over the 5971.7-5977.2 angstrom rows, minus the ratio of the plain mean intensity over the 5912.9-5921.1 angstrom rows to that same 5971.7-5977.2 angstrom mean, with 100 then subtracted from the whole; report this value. -87.5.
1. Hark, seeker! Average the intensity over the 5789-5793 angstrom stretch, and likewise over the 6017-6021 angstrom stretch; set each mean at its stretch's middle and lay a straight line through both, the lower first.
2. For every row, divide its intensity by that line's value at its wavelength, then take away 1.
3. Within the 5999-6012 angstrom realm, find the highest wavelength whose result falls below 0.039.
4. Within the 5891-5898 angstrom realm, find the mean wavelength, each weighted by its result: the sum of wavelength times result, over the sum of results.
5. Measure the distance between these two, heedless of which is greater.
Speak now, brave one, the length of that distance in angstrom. 116.7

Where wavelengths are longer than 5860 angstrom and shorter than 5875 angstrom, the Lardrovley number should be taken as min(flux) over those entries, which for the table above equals 11.39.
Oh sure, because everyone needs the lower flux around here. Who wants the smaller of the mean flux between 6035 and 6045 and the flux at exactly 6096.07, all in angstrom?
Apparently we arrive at 12.3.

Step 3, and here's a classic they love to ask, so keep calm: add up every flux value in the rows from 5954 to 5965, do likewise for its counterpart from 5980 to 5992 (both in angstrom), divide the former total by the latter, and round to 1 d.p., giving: 0.9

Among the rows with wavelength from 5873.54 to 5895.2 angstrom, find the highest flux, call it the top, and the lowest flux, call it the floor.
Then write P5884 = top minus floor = 4.6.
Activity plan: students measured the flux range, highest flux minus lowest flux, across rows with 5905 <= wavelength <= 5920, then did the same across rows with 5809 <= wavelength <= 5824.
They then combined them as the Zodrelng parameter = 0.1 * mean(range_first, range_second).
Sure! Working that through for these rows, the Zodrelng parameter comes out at 0.197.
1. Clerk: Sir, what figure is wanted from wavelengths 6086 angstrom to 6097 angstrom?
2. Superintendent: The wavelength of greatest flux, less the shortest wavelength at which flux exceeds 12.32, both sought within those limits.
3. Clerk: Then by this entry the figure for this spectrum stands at 1.4 angstrom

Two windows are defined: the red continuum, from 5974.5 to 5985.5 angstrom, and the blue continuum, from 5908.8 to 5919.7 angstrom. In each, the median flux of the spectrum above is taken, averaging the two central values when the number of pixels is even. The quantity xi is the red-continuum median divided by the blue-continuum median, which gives 0.99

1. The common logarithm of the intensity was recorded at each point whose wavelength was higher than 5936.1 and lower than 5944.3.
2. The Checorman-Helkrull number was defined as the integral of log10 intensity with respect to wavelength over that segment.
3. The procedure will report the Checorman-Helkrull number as 9.09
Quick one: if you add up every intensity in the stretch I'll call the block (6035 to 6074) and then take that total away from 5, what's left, -357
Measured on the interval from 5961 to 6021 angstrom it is -549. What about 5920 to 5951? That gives -287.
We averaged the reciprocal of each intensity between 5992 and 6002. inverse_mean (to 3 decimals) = 0.076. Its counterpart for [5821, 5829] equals 0.078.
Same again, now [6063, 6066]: 0.080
